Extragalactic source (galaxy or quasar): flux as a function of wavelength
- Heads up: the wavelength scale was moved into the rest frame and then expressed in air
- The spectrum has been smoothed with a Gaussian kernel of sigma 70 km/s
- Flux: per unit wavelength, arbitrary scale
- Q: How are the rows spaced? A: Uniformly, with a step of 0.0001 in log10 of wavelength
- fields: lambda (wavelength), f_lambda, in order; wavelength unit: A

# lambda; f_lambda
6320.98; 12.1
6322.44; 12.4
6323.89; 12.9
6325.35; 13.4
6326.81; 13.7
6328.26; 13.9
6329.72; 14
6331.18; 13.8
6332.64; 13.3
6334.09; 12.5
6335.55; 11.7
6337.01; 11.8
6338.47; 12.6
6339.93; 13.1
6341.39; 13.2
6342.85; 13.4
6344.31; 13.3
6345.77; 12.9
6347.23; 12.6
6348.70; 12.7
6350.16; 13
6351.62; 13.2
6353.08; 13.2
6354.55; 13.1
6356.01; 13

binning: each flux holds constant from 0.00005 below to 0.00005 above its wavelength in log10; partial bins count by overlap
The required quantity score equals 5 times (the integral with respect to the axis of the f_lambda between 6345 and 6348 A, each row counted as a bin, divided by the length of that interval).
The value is 63.7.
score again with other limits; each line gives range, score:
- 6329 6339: 64.1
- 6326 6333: 68.8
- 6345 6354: 64.6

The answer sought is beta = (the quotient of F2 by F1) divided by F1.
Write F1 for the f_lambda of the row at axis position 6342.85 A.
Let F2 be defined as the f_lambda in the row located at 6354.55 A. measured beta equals 0.0730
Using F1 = 13.4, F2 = 13.1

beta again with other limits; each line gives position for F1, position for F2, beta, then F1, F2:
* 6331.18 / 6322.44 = 0.0651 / 13.8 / 12.4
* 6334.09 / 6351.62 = 0.0845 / 12.5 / 13.2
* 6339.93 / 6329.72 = 0.0816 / 13.1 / 14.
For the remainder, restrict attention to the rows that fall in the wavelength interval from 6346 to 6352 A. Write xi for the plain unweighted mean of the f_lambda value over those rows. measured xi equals 12.9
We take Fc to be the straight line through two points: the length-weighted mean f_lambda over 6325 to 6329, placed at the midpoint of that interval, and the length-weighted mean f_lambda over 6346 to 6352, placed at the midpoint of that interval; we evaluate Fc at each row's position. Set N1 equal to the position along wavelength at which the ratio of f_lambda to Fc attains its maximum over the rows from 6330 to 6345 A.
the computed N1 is 6342.85 A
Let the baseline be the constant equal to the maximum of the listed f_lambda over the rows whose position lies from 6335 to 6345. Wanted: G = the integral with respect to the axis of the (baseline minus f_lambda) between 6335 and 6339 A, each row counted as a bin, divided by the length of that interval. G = 1.4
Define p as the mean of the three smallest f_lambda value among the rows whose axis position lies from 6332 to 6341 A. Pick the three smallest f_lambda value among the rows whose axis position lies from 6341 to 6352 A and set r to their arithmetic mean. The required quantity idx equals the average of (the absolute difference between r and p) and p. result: 6.37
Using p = 12.0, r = 12.7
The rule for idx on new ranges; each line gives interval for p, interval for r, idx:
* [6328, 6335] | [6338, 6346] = 6.77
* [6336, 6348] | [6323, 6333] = 6.60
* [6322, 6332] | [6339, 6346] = 6.53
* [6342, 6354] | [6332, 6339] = 6.73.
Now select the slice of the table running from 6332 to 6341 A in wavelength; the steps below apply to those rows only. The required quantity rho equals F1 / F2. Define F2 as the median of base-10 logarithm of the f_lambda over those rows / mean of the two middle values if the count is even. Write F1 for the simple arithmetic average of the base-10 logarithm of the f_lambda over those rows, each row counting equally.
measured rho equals 0.998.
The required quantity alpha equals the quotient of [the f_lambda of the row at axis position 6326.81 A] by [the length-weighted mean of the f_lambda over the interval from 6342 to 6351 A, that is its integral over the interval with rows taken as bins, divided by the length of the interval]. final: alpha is 1.05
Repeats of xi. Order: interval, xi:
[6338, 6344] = 13.1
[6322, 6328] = 13.1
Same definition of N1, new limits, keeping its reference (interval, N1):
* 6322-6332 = 6329.72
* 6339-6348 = 6342.85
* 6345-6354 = 6353.08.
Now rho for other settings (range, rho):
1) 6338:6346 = 0.998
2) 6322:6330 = 0.995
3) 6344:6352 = 1.000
